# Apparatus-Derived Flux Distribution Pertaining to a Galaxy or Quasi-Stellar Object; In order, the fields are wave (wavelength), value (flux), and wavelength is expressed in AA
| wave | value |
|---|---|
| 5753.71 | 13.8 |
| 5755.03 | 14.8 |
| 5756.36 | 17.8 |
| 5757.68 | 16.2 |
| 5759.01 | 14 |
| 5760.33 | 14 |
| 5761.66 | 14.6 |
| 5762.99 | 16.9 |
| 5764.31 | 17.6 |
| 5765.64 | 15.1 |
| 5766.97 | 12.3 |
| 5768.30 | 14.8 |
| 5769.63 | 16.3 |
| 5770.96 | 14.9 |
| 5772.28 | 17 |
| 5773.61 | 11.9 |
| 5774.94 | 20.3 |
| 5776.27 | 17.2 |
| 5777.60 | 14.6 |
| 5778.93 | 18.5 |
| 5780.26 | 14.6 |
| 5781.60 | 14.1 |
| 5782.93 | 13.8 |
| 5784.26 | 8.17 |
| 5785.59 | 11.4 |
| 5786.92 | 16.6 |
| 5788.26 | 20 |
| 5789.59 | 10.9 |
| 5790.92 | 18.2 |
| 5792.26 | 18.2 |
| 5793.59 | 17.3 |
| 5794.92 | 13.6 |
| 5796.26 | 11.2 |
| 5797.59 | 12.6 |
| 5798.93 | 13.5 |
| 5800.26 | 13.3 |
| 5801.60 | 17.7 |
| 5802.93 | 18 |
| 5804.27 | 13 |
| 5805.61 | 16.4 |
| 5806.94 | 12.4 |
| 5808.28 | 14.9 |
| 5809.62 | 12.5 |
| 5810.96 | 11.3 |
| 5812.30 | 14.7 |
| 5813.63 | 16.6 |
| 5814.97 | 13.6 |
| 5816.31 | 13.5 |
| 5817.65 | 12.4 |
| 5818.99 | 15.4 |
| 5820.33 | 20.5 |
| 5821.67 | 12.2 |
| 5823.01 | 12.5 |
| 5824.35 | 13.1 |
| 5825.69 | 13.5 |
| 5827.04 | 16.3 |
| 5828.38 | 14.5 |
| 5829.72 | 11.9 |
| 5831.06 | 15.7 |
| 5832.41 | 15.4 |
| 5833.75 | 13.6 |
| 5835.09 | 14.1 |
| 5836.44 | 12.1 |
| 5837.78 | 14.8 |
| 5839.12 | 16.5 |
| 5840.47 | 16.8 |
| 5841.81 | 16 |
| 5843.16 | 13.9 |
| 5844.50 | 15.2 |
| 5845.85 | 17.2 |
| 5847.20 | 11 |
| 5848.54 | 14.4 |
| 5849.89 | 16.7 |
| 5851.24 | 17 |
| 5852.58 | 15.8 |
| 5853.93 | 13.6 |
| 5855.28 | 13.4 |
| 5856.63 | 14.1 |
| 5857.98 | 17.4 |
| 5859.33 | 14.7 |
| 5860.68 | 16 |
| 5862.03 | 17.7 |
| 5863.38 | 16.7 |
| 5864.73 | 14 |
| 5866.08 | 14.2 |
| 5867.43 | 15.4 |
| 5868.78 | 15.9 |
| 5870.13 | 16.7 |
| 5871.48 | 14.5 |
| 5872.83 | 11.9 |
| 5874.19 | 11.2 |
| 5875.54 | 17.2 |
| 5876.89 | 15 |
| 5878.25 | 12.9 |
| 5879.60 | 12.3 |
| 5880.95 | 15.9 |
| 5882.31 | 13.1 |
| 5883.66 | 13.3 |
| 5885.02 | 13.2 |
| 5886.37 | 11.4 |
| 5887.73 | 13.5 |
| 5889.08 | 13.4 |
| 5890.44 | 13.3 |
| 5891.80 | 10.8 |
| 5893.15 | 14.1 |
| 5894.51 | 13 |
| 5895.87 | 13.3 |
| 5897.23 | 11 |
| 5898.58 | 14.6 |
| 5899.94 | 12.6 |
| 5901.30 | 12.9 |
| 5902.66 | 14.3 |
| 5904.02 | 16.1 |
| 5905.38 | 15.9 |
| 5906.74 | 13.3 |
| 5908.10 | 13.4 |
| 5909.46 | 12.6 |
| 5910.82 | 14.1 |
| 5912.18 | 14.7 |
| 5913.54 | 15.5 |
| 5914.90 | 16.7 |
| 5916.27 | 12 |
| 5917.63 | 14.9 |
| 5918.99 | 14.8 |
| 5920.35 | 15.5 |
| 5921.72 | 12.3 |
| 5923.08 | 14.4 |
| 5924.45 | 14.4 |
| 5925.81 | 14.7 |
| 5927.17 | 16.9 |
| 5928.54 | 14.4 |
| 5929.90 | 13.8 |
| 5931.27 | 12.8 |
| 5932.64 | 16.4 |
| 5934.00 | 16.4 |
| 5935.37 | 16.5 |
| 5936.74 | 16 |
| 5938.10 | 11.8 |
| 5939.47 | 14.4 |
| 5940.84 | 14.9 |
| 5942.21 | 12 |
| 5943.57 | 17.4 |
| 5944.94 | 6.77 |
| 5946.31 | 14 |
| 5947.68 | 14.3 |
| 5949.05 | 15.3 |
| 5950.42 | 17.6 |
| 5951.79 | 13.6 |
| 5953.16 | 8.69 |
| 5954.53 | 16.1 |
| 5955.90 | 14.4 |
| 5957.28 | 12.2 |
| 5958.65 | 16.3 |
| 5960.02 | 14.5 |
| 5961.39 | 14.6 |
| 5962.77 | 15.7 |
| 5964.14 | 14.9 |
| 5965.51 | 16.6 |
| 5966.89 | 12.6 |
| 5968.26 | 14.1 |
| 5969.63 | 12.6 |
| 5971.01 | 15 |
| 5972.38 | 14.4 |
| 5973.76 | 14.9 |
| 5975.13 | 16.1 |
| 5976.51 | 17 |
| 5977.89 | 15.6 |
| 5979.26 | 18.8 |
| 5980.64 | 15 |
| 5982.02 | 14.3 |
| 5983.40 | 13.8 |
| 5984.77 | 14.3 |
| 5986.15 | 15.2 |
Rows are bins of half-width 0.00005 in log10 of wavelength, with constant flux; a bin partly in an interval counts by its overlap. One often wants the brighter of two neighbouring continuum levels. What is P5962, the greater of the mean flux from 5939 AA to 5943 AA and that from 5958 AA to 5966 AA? 15.4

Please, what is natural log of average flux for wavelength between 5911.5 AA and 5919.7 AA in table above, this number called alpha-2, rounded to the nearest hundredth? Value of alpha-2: 2.69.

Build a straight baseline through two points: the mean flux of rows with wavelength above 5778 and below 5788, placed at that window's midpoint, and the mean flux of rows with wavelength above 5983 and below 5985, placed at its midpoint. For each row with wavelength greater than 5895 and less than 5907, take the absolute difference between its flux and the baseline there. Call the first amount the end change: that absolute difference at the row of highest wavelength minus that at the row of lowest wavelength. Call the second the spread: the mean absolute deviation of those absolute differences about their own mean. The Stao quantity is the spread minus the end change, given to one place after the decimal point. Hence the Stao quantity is 0.7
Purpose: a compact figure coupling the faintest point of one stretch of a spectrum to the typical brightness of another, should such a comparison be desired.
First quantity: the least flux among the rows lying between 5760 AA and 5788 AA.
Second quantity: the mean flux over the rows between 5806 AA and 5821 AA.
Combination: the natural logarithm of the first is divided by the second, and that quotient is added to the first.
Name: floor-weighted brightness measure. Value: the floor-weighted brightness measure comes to 8.3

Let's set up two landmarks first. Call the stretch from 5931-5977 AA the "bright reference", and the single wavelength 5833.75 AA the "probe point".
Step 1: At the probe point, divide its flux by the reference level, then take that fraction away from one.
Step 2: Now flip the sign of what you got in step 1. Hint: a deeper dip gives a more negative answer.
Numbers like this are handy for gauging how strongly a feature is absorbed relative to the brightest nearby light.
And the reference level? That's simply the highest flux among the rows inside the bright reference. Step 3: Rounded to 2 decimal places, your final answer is -0.23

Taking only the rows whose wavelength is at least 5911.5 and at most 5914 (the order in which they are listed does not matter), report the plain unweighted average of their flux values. 15.1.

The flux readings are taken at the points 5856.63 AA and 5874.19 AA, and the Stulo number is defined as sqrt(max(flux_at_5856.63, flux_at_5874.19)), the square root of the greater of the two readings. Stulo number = 3.8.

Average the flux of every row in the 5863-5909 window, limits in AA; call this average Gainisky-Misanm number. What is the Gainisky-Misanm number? 13.8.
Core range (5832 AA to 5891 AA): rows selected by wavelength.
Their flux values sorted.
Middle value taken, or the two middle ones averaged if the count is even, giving 14.45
